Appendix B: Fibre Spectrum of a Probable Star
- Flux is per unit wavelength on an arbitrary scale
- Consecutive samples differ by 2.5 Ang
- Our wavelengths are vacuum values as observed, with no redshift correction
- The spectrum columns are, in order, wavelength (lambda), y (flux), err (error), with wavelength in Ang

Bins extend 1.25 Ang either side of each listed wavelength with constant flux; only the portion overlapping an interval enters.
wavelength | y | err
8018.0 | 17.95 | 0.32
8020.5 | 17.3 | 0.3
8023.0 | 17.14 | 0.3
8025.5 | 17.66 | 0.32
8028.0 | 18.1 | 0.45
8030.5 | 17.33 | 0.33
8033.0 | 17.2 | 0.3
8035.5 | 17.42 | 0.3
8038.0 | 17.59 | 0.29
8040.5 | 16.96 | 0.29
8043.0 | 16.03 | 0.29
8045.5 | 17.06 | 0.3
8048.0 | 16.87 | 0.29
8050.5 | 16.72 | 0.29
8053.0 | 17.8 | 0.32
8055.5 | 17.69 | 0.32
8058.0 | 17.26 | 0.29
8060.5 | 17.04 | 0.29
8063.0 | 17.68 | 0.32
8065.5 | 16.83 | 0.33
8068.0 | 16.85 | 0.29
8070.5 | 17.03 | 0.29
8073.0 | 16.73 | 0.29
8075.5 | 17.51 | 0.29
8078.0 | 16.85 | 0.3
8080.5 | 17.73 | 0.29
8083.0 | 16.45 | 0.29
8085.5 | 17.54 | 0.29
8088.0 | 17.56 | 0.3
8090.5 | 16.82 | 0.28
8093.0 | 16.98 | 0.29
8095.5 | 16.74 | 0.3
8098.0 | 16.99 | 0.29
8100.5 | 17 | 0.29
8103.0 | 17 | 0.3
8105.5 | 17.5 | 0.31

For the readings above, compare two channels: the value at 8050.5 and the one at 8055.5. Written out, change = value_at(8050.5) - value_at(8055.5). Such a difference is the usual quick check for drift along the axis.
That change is -1.0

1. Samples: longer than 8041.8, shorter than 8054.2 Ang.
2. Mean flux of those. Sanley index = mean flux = 16.90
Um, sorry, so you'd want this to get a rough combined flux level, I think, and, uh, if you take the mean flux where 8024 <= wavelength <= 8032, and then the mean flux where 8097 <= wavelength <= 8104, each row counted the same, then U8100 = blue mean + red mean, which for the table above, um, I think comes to 34.7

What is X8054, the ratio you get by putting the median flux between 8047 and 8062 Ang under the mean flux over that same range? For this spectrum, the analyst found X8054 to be 1.005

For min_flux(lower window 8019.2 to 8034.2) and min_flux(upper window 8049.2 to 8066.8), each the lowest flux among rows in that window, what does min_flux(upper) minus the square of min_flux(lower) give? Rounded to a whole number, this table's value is -277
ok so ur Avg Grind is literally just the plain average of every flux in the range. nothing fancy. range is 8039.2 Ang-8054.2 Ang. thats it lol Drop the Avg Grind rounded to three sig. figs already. 16.9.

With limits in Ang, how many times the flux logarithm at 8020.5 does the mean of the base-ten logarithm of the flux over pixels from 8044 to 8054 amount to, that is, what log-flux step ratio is 1.00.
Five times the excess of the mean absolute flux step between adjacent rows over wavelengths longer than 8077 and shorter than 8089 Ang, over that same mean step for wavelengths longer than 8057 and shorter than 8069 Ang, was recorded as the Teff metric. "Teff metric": 1.9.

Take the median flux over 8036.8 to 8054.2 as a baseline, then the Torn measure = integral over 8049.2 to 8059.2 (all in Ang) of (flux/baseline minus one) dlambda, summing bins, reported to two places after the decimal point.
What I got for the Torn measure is 0.24 Ang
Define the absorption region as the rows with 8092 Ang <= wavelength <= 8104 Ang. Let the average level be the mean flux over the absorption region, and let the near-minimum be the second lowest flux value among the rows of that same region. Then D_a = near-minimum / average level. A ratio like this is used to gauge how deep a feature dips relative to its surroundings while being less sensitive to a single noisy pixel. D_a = 1.00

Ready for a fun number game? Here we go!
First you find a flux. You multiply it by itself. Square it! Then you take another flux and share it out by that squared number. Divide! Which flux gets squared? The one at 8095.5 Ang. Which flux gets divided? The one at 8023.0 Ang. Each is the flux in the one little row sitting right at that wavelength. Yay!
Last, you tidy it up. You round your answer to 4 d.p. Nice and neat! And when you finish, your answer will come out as 0.0612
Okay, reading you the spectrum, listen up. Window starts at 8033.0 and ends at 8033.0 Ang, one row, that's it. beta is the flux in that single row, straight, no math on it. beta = 17.2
